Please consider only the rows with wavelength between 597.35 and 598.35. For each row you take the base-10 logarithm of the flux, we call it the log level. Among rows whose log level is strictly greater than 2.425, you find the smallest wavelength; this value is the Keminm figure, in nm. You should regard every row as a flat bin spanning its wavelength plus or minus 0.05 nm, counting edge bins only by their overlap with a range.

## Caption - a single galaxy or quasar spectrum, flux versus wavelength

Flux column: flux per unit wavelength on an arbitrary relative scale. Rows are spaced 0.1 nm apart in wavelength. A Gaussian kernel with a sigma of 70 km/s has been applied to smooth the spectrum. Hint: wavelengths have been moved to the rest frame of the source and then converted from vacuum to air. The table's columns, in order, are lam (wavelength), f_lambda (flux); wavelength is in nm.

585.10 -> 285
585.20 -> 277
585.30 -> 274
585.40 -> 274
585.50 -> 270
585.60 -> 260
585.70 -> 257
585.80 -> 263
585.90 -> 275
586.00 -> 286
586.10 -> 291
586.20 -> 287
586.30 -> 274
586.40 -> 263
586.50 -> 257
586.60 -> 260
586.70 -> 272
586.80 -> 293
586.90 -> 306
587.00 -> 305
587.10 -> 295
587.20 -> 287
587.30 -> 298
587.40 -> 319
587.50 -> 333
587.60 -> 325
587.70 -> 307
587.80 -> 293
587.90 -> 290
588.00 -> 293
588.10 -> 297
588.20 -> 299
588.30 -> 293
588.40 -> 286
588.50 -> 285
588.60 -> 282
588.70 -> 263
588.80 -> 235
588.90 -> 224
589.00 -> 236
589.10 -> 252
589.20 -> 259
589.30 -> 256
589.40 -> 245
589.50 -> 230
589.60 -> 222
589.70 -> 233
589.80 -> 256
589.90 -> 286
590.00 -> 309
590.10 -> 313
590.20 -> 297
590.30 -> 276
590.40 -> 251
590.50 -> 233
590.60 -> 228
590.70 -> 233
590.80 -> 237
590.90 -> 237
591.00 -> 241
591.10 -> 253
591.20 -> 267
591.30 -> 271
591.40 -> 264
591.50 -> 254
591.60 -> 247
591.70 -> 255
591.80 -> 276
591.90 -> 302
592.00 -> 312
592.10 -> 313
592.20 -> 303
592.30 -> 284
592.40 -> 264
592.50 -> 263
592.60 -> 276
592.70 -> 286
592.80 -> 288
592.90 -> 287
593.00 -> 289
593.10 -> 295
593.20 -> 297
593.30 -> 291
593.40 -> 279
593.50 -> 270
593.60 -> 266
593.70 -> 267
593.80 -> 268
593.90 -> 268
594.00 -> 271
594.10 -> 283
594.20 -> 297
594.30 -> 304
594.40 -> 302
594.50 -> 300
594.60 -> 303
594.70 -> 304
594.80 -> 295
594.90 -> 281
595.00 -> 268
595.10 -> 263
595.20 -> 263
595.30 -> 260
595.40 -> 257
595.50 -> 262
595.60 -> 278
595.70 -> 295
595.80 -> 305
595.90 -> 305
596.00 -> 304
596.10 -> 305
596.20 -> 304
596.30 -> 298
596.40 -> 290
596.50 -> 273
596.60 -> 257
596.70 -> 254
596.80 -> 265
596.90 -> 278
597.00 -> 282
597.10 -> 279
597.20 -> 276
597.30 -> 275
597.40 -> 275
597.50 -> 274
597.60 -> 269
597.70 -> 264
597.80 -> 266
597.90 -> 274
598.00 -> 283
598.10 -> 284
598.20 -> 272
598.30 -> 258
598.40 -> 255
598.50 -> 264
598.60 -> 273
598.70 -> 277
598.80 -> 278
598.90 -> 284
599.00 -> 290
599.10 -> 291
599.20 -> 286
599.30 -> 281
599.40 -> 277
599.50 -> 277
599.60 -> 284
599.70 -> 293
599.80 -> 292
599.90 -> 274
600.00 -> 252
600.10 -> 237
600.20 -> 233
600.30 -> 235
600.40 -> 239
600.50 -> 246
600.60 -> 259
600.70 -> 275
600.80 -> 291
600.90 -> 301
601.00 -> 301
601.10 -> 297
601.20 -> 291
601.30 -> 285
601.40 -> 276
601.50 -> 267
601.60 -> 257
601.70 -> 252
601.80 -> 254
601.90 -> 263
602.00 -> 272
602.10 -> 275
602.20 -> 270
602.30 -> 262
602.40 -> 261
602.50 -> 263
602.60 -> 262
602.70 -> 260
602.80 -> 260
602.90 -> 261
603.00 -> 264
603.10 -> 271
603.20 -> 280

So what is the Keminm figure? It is 597.40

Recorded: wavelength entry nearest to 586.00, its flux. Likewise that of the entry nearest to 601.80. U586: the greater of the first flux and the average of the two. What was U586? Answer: 286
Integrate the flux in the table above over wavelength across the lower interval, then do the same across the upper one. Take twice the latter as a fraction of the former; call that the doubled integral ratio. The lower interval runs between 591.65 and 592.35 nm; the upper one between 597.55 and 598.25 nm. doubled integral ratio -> 1.87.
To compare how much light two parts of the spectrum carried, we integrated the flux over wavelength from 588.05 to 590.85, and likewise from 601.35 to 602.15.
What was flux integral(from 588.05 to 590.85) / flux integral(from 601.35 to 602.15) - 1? 2.46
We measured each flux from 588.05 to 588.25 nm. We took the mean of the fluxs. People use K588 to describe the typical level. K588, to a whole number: 298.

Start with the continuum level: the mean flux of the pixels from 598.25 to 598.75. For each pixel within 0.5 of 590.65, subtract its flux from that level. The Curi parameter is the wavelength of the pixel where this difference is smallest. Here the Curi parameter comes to 590.20 nm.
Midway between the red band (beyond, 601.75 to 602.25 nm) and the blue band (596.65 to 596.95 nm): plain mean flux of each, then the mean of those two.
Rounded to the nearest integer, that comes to 266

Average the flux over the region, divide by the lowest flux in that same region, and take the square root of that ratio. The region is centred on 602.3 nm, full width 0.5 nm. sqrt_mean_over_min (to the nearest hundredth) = 1.01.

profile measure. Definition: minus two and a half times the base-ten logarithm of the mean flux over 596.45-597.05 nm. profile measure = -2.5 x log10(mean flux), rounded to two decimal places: -6.07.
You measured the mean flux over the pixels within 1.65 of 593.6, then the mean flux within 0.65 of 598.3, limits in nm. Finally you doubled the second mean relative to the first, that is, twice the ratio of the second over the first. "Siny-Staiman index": 1.91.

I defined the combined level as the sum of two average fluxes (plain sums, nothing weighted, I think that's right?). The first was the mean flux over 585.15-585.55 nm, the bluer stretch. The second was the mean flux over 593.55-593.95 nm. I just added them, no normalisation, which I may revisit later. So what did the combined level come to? 541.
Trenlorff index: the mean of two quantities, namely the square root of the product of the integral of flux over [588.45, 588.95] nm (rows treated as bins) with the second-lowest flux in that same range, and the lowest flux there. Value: 199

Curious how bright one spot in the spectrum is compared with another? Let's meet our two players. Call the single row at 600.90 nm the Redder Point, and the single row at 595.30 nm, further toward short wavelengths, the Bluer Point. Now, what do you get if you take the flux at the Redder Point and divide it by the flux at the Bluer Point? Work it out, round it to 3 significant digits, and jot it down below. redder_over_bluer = 1.16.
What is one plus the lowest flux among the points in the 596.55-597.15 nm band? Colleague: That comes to 255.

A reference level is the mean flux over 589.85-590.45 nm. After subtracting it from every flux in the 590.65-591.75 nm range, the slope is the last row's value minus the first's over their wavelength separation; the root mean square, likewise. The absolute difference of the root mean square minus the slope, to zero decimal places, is 18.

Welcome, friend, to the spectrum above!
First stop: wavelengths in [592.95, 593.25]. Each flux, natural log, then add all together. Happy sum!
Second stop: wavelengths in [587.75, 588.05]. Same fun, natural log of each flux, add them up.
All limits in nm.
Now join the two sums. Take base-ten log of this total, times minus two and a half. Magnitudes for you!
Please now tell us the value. -3.83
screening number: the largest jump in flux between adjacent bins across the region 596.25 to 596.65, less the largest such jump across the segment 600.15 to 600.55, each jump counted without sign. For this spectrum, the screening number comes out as 10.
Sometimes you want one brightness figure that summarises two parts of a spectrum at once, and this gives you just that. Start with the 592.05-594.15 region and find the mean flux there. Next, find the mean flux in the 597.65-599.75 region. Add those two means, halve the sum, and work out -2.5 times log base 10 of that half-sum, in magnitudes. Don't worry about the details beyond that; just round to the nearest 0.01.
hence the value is -6.11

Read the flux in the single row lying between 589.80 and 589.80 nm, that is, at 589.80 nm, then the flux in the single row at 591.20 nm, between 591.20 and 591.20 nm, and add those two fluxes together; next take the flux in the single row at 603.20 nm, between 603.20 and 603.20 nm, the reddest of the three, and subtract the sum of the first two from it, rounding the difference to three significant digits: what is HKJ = -243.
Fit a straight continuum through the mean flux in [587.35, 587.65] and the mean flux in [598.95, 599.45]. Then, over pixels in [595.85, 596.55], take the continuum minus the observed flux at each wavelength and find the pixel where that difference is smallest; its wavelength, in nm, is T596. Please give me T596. 596.10 nm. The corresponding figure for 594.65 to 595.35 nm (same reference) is 594.70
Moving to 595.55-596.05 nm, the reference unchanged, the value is 595.90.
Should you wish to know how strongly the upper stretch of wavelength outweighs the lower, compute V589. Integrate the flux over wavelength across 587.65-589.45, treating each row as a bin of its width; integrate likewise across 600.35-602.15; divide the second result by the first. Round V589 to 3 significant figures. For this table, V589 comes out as 1.00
